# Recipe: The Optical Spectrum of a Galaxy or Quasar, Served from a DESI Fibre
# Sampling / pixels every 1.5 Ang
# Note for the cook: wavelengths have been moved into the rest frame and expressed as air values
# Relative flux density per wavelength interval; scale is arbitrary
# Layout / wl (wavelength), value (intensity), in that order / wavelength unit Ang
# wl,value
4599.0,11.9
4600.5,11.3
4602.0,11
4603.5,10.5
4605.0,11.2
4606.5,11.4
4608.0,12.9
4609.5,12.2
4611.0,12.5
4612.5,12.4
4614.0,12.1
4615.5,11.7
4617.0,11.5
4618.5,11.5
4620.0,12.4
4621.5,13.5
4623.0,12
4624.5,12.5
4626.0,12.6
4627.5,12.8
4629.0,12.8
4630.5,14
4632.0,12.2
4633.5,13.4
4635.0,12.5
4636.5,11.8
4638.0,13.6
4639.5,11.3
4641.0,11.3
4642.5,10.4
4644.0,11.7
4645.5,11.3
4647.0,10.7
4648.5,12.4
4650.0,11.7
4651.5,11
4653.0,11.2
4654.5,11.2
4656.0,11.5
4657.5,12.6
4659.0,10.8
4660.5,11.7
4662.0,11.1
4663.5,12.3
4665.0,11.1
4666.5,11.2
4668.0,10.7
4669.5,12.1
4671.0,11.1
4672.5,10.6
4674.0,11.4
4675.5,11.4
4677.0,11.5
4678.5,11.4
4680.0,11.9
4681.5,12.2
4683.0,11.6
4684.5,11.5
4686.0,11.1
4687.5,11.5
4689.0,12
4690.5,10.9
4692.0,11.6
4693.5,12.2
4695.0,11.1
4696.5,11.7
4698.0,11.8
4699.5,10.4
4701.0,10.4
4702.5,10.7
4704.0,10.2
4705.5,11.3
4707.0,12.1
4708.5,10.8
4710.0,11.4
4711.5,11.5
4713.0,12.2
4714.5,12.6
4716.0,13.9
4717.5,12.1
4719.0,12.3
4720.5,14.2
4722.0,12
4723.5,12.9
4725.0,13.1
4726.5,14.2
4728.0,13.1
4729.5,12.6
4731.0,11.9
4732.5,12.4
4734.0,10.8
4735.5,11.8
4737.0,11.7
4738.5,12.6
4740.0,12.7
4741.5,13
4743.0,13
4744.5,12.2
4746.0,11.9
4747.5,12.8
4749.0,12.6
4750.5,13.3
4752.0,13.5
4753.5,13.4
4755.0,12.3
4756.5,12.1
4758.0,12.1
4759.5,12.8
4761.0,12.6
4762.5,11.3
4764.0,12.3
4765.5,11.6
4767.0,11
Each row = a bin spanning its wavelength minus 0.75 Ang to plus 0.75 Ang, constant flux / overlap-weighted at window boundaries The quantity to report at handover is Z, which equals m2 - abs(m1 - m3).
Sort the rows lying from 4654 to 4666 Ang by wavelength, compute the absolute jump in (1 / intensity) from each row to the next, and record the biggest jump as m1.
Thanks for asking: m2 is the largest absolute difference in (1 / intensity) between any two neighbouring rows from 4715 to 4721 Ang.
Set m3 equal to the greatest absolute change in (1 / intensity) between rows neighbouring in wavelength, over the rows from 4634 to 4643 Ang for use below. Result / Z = 0.009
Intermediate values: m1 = 0.0132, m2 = 0.0109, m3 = 0.015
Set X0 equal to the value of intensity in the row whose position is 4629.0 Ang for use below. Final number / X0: 12.8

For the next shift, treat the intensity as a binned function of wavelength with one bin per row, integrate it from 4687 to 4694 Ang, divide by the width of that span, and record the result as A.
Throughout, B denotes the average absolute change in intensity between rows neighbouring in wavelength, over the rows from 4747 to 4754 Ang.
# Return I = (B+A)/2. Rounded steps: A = 11.6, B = 0.30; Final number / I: 6.0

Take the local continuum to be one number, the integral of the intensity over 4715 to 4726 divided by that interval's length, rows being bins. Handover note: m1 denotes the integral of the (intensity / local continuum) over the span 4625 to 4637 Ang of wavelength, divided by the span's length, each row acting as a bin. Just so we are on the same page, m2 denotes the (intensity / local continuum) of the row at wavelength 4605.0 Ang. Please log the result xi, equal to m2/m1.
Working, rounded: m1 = 0.987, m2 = 0.86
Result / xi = 0.88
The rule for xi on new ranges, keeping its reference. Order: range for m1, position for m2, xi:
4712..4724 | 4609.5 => 0.96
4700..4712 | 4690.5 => 0.99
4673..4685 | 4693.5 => 1.05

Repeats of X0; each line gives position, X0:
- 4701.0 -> 10.4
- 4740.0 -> 12.7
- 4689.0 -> 12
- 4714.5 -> 12.6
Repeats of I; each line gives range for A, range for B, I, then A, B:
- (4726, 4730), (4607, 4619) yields 6.8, 13.3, 0.29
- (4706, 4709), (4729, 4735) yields 6.2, 11.5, 0.93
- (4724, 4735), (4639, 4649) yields 6.7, 12.6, 0.82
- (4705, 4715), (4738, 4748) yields 6.0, 11.7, 0.40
